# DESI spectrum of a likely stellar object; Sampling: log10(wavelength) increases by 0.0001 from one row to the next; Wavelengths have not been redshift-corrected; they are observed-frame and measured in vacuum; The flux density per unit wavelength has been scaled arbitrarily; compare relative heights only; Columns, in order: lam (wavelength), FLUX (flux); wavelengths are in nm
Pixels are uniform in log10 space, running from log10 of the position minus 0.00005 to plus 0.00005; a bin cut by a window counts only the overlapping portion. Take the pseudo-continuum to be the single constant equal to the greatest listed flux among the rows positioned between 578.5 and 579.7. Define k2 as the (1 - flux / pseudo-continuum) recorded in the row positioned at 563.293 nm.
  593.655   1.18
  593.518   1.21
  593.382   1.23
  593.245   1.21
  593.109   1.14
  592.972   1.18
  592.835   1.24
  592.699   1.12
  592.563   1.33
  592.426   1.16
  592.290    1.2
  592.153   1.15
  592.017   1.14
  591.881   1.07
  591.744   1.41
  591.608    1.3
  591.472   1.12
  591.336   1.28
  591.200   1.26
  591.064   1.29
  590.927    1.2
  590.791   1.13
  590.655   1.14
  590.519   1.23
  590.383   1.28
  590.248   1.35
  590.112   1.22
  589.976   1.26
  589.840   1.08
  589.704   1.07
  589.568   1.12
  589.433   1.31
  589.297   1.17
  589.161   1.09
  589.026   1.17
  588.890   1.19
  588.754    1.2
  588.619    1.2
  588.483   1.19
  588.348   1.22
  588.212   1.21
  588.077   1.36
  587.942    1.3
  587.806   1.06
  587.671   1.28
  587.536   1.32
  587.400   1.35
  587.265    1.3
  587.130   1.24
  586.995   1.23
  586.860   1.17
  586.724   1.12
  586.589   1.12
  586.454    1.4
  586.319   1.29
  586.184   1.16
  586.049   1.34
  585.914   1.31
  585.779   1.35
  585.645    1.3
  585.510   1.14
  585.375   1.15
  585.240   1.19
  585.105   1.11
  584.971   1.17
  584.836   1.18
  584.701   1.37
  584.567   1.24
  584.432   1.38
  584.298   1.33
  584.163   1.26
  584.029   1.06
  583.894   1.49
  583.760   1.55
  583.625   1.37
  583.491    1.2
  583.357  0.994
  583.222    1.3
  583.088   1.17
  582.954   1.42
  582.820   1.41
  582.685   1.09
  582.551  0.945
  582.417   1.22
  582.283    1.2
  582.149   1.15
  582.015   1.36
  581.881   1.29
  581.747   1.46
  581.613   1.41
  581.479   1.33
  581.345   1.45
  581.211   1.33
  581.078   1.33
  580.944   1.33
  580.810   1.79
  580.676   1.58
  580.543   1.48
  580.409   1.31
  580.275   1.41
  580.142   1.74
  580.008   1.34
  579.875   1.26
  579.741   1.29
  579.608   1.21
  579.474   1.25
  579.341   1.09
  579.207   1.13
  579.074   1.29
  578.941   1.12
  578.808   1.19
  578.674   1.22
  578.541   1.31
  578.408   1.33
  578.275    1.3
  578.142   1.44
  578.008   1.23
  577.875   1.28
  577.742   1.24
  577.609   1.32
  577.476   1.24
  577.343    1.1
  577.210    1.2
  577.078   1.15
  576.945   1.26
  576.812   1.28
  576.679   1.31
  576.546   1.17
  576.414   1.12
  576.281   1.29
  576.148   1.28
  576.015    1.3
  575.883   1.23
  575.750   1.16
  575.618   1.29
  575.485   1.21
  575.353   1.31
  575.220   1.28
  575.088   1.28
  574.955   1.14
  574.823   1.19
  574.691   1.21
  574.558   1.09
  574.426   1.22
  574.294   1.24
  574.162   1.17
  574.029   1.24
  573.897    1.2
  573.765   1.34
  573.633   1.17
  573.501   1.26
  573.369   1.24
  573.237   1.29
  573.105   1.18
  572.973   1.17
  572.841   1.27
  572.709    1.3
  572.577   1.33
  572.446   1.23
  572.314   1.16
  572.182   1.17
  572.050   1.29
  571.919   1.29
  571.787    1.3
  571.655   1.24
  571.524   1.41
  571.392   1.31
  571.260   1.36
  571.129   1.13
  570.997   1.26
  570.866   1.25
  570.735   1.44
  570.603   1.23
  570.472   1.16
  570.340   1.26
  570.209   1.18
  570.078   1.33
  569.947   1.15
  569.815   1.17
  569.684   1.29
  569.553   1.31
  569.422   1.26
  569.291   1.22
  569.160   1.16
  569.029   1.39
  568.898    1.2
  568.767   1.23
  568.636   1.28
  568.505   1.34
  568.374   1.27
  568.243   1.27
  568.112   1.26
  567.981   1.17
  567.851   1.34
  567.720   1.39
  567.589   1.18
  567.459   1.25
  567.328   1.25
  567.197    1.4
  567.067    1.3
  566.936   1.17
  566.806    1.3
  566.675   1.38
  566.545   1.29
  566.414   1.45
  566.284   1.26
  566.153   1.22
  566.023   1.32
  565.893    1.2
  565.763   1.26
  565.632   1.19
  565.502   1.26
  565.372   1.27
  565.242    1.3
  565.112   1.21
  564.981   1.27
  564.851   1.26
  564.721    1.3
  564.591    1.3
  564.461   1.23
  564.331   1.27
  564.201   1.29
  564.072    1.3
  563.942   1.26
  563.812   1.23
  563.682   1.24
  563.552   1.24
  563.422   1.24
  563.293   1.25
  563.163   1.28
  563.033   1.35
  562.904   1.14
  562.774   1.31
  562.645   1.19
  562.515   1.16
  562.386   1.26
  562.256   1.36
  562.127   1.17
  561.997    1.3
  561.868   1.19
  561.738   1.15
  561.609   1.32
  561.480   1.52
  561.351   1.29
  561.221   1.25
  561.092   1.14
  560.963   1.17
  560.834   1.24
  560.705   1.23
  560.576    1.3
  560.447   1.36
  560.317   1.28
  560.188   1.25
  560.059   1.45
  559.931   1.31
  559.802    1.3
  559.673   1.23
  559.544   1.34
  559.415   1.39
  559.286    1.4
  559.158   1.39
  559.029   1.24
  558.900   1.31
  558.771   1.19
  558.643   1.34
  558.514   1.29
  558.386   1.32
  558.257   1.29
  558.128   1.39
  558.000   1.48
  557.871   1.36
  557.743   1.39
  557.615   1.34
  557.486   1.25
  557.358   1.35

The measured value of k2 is 0.05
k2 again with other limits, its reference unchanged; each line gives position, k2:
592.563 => -0.02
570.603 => 0.06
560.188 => 0.05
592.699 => 0.15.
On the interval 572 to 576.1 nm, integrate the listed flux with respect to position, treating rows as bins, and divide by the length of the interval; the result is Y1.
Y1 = 1.23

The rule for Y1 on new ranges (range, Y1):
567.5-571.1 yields 1.26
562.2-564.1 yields 1.25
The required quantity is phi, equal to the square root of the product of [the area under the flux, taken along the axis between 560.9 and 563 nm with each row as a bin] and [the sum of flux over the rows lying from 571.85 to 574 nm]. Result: 7.22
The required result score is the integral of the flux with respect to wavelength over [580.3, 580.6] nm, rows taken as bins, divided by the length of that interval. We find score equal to 1.391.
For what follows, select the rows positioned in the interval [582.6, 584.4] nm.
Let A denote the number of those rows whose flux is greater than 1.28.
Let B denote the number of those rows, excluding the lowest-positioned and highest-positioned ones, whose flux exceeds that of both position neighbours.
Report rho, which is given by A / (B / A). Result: 16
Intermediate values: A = 7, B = 3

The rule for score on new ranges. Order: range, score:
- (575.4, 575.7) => 1.251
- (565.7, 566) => 1.245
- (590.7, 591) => 1.161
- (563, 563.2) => 1.312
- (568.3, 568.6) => 1.300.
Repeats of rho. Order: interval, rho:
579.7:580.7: 49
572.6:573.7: 2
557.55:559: 25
